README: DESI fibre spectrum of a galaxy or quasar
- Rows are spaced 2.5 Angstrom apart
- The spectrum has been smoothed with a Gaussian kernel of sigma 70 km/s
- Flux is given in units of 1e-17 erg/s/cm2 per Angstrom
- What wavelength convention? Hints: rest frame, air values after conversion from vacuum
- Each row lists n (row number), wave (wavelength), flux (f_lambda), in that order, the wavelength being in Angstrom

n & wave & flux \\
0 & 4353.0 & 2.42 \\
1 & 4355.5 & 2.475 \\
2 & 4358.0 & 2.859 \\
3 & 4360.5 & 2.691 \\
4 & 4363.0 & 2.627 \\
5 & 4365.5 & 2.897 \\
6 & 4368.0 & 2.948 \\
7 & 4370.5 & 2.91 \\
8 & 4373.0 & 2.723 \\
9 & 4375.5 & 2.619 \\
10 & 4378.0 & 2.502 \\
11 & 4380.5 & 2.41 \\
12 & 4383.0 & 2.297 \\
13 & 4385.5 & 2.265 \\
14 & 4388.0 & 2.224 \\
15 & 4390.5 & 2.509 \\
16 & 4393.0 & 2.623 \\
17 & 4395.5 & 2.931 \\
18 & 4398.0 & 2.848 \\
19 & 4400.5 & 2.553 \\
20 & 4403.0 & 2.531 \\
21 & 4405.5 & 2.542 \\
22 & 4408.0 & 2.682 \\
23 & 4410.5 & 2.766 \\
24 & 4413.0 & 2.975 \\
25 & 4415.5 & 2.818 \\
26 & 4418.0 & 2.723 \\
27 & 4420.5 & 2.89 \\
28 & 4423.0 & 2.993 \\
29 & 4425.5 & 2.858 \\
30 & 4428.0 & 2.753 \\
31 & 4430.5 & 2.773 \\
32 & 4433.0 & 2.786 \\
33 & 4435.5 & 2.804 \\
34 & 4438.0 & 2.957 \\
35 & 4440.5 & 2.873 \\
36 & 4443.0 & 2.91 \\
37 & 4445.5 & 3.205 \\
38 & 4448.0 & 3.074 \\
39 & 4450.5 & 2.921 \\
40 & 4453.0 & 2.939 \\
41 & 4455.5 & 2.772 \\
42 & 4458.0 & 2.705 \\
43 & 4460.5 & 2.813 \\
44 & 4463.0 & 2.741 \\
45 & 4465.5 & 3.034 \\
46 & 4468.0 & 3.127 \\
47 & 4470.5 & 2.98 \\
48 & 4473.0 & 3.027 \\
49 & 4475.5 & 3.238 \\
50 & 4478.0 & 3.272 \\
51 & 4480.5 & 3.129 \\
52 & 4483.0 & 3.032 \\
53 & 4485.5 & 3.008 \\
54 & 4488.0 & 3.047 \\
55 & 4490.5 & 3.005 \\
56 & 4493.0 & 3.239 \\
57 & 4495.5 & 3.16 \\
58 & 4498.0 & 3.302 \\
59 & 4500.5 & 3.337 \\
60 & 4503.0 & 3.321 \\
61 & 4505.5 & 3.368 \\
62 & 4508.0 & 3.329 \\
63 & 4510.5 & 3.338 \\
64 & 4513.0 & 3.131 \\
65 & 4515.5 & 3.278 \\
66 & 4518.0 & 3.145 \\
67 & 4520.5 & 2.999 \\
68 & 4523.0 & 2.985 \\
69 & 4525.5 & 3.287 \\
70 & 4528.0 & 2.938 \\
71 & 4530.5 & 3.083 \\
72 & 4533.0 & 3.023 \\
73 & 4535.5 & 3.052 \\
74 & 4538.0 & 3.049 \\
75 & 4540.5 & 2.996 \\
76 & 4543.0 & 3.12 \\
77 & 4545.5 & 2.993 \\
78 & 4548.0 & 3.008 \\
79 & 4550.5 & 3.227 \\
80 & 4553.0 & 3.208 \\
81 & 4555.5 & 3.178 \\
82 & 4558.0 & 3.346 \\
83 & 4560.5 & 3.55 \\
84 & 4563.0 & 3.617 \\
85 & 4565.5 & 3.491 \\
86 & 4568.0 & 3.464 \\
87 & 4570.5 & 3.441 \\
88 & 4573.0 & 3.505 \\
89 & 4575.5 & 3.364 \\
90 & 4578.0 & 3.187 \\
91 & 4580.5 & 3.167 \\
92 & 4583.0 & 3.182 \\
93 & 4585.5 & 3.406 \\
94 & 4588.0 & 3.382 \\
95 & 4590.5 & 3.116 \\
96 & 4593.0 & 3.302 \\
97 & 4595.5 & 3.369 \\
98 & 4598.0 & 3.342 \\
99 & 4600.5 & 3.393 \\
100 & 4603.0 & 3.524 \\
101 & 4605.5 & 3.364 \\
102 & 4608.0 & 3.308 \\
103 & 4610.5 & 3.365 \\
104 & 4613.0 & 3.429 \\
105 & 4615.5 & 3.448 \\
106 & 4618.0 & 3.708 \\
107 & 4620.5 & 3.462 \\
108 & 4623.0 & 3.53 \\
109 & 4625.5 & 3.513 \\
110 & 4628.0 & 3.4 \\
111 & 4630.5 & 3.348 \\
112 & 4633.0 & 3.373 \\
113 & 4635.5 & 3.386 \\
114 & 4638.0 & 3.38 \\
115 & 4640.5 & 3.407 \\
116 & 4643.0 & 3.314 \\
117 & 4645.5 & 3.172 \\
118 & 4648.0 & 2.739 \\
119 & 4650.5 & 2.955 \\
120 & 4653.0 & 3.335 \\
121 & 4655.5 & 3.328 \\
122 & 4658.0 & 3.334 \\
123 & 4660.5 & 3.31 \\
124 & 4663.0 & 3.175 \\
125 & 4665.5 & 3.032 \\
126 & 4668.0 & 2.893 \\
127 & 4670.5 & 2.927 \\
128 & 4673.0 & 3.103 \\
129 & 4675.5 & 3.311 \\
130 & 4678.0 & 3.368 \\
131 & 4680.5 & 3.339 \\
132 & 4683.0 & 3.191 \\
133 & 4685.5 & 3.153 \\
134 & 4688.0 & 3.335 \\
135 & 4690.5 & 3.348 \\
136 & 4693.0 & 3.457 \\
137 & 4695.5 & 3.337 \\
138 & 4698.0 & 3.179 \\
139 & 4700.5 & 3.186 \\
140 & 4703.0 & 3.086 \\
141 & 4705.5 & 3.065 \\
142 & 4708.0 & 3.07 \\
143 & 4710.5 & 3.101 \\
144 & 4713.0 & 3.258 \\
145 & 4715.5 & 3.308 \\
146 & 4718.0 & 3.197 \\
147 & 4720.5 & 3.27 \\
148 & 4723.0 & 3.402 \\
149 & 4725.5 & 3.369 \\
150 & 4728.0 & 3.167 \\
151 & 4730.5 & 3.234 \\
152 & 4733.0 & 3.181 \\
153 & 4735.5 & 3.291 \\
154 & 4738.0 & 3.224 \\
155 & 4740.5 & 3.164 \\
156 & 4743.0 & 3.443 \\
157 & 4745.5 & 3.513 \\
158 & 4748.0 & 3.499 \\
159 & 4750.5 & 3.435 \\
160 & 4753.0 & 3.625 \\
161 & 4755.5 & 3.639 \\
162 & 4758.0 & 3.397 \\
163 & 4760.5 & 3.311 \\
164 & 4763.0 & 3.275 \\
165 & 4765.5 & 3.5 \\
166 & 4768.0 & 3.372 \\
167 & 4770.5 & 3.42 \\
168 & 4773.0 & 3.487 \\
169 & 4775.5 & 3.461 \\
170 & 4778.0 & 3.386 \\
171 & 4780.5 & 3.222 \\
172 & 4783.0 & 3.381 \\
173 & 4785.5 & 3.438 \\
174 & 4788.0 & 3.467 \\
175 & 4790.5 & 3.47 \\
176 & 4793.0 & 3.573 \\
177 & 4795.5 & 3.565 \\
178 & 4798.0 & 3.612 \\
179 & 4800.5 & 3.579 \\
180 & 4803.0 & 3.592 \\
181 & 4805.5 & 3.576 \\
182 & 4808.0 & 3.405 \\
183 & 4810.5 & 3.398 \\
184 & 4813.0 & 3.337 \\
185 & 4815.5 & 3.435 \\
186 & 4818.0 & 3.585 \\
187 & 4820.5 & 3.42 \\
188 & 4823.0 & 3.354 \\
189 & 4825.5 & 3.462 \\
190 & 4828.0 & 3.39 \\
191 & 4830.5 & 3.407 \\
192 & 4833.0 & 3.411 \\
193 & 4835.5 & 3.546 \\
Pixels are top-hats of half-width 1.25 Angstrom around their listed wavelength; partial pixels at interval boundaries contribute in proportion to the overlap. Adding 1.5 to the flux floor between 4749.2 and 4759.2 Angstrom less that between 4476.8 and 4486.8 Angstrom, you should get 1.89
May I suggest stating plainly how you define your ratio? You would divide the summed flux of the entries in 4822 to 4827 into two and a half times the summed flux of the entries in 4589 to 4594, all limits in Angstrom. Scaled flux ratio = 2.4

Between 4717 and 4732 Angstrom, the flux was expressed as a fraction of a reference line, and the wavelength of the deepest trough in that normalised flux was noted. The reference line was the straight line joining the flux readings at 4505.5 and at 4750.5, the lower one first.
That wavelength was 4728.0 Angstrom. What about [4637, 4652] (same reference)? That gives 4648.0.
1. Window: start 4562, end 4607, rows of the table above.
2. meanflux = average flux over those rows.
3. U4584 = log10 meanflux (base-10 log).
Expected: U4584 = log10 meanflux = 0.527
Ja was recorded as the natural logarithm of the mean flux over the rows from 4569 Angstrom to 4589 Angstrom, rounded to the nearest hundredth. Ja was 1.20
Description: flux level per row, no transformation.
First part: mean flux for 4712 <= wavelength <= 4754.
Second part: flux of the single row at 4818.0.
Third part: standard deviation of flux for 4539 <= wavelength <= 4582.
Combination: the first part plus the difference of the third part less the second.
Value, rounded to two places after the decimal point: -0.06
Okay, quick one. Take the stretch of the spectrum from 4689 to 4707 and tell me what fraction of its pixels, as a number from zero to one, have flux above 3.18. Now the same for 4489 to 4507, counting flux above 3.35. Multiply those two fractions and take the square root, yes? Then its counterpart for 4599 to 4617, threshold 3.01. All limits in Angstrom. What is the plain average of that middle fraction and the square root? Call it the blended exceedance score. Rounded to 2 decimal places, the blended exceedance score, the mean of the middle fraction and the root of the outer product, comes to 0.64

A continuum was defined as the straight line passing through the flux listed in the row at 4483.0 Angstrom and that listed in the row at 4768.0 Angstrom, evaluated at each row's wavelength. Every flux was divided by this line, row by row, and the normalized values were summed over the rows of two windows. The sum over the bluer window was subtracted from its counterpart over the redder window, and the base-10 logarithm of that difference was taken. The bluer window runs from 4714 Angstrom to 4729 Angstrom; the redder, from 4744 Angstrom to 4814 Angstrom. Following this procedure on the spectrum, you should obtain 1.4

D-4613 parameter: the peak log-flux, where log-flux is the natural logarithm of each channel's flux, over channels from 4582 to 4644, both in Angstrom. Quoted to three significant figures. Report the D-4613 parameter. 1.31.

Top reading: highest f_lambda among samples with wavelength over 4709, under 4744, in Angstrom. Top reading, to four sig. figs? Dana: 3.443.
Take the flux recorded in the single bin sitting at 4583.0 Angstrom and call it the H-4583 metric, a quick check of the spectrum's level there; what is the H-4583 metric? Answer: 3.182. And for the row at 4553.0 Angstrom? 3.208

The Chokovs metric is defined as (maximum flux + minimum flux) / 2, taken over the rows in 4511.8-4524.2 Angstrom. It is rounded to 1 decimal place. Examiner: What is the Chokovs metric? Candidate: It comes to 3.1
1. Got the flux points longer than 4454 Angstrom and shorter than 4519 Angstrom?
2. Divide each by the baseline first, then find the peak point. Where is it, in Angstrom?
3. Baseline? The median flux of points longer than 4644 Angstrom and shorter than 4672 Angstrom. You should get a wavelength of 4505.5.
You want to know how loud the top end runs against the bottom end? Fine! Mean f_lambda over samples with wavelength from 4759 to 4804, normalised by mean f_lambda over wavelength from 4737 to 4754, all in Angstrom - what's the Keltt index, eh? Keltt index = 1.01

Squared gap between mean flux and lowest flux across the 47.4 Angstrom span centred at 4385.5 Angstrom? 0.151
